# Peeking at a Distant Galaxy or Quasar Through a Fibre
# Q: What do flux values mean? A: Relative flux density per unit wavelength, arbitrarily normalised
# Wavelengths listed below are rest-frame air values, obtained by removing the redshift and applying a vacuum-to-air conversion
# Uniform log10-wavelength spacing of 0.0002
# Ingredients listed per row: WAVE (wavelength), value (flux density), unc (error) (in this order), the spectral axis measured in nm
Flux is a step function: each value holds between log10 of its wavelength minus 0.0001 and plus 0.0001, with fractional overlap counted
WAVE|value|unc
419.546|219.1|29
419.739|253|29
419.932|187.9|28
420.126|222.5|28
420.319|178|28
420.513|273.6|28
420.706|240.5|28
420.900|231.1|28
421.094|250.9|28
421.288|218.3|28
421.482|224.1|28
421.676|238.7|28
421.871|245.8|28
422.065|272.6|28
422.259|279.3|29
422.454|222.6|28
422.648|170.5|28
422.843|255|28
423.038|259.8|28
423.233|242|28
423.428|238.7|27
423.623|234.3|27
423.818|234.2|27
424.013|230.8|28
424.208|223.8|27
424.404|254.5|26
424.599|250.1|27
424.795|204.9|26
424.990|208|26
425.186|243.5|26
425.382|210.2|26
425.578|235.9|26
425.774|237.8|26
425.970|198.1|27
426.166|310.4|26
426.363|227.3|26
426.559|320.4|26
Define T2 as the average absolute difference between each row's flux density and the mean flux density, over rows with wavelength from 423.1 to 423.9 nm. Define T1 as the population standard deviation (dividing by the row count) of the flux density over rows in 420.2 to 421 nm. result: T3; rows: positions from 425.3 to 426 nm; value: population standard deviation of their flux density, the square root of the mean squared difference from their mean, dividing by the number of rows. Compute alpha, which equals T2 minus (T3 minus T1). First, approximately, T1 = 34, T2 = 3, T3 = 17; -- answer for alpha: 20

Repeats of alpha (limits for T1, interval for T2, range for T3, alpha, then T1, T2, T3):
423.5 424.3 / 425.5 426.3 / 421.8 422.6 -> 14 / 4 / 32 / 23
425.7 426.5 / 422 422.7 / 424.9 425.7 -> 65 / 41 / 40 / 16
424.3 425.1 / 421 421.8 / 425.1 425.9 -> 22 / 23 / 12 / 13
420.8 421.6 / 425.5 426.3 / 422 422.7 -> 1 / 12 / 32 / 44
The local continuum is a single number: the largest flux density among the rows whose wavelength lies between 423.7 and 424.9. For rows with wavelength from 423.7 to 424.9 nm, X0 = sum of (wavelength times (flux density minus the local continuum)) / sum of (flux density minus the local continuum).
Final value 424.35 nm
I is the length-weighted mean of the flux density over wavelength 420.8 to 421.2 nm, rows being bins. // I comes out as 240.3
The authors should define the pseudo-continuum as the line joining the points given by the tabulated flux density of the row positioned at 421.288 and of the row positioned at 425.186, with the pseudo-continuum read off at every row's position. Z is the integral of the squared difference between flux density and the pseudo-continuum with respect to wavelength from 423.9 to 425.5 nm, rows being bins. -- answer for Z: 832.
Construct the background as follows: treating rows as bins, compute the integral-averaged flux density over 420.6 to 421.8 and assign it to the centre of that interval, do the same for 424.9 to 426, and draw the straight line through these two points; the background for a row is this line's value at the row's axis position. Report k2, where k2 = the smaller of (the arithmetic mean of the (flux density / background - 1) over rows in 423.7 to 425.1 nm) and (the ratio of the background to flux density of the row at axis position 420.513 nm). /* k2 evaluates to 0.013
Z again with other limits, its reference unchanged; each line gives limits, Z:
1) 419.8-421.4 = 1516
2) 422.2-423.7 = 1442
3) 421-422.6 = 1609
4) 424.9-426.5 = 2004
